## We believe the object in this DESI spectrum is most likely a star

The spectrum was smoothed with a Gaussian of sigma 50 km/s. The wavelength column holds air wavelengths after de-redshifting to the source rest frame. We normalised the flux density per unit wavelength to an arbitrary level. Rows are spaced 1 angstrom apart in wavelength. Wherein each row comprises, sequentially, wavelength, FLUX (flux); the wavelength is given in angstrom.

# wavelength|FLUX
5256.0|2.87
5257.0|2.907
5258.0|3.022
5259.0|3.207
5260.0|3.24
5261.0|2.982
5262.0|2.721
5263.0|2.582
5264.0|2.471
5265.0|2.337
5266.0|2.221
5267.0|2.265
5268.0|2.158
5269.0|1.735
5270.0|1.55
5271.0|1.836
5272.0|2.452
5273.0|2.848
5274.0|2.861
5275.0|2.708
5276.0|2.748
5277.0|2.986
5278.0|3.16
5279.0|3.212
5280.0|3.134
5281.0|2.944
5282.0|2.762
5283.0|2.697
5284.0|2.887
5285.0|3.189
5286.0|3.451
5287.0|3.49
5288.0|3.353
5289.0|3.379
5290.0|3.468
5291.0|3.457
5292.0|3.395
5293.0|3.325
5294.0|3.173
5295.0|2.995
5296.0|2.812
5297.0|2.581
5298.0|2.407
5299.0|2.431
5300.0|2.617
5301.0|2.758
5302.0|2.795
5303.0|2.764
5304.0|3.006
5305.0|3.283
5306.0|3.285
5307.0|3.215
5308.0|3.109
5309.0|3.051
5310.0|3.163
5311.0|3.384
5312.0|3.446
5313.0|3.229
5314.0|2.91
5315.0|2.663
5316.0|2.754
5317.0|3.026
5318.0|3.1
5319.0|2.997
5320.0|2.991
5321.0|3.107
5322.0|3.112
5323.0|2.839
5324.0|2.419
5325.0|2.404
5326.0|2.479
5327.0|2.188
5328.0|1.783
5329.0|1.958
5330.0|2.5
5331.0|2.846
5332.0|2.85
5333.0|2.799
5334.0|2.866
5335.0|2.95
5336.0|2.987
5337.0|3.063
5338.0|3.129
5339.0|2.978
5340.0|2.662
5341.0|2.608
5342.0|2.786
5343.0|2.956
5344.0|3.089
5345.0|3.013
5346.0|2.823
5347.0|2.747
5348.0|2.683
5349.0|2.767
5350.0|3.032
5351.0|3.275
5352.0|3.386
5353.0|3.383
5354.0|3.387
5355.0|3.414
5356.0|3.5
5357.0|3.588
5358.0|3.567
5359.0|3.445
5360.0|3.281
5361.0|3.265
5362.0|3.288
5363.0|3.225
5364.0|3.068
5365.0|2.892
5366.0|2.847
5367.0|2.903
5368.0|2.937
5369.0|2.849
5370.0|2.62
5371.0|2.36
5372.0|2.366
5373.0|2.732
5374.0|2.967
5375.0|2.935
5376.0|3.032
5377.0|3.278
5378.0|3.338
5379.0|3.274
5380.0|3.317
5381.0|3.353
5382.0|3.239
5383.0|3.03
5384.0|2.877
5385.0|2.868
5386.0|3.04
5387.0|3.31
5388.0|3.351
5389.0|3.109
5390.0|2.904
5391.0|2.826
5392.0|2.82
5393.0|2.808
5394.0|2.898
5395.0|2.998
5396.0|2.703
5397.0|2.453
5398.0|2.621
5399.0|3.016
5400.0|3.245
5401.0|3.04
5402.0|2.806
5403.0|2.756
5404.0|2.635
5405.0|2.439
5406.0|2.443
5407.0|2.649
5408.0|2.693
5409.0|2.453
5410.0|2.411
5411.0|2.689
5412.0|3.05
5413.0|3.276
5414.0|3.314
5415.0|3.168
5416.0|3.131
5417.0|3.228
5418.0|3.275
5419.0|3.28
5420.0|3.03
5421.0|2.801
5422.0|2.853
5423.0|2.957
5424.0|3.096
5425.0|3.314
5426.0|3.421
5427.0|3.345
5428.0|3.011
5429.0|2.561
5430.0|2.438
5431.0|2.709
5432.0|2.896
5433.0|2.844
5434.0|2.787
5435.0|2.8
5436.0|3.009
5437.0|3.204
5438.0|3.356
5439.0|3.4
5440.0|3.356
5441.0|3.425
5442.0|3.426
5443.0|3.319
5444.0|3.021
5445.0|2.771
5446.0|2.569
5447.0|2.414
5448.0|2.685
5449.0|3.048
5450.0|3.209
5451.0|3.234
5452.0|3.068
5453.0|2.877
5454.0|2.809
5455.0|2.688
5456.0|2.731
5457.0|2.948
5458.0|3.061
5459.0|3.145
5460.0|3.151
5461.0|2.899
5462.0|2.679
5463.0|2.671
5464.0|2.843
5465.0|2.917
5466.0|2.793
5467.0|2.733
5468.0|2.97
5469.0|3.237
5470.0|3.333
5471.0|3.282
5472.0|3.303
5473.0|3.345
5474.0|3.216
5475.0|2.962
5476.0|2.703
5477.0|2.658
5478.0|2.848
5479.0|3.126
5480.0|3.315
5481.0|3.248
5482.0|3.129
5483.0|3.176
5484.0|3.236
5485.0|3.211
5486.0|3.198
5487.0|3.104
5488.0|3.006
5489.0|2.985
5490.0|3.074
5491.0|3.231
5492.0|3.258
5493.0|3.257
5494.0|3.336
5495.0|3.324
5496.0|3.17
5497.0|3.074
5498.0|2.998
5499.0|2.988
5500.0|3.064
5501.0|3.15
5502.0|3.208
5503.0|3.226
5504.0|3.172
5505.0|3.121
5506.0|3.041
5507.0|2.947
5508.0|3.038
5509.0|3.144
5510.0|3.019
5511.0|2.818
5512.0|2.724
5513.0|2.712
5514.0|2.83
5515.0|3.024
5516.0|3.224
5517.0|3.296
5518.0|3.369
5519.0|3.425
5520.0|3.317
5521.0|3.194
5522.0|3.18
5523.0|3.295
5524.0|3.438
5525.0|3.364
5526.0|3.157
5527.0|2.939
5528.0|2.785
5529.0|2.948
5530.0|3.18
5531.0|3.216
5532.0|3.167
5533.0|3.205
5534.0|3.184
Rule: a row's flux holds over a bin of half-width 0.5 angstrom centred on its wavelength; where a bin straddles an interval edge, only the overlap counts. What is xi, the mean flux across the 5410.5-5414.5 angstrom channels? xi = 3.1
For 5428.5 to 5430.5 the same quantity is 2.5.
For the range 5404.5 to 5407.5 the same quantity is 2.5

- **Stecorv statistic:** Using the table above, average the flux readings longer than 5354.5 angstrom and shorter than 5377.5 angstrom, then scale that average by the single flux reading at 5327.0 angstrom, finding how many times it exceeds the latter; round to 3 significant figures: 1.40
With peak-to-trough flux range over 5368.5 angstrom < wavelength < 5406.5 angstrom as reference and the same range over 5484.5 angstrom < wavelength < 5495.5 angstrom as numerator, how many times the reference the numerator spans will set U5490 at 0.4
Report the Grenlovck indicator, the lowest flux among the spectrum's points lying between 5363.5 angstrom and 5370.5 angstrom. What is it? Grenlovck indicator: 2.62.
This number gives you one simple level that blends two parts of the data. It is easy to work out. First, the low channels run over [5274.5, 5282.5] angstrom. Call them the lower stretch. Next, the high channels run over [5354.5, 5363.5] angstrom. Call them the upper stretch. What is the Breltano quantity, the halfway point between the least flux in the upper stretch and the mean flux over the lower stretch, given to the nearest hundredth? 3.09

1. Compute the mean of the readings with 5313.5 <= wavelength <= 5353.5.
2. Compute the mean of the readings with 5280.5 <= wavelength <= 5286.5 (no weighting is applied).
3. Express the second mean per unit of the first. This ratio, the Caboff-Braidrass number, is 1.06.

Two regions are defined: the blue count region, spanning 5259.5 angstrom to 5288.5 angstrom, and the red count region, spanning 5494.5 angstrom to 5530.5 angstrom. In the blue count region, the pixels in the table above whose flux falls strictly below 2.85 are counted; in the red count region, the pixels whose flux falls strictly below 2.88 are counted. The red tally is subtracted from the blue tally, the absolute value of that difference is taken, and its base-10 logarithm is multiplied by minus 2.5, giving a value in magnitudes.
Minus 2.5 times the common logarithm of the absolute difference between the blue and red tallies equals -2.6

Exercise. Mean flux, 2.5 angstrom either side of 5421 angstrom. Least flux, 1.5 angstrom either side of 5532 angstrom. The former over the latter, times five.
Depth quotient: 4.7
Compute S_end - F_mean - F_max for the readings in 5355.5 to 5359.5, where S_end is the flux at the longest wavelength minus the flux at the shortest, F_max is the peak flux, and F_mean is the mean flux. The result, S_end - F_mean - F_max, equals -7.2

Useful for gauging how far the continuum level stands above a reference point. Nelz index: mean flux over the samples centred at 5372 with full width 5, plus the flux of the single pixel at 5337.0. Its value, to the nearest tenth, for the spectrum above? 5.7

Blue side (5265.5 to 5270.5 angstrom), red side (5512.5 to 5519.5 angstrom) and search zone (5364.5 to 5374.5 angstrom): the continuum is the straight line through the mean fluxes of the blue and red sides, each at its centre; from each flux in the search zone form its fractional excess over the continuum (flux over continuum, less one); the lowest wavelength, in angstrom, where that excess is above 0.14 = 5365.0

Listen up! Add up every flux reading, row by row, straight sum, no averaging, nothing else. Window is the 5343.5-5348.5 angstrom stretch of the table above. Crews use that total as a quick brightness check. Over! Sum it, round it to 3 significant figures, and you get 14.4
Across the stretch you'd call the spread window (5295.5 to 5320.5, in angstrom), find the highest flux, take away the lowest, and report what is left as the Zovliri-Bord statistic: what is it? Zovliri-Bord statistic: 1.0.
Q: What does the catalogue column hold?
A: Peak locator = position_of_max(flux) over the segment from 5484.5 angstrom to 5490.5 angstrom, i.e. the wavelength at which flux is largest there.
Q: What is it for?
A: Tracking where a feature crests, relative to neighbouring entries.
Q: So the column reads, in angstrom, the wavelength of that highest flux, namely 5485.0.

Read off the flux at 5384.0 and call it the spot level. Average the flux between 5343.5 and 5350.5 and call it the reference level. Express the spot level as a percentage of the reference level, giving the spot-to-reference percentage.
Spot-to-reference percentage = 100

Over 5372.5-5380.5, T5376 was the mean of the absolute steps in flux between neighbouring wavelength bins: 0.11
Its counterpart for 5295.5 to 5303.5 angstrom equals 0.12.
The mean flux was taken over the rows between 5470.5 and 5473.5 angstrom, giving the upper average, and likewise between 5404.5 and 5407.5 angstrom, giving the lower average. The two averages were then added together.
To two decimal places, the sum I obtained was 5.82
